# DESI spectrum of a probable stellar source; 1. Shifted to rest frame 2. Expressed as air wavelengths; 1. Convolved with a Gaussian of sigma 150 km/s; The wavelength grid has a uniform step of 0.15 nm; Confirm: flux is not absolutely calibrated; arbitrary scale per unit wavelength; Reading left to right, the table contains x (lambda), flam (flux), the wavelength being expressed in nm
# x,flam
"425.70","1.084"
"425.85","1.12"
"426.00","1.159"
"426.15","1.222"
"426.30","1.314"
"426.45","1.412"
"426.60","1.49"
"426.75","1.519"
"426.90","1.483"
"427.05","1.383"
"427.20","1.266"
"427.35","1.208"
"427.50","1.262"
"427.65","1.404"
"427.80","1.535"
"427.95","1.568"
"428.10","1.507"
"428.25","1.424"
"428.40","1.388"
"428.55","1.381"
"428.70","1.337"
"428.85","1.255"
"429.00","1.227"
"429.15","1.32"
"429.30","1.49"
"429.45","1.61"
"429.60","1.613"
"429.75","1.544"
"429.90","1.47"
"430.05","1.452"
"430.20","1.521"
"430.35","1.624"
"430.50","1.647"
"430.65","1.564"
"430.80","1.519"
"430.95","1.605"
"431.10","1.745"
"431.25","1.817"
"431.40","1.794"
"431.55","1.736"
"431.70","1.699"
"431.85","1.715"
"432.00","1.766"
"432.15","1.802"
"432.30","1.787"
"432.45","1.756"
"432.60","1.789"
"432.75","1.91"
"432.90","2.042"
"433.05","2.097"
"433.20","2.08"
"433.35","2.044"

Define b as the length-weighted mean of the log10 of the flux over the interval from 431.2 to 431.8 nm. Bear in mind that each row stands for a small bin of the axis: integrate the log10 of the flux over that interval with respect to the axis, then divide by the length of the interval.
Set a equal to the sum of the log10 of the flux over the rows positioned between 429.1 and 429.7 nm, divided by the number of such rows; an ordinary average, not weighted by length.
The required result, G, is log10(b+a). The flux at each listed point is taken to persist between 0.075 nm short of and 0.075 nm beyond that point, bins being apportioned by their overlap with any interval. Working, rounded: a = 0.18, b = 0.245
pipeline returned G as -0.37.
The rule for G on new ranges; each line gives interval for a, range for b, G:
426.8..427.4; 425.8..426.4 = -0.68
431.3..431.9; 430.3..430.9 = -0.36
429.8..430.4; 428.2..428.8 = -0.50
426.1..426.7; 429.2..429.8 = -0.49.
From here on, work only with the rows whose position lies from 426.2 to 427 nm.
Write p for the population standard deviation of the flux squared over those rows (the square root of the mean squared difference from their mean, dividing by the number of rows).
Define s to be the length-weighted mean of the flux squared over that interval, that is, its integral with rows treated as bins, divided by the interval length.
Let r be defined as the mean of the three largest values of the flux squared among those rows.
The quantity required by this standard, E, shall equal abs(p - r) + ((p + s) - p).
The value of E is 4.10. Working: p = 0.21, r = 2.2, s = 2.1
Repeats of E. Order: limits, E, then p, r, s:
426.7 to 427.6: 3.66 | 0.32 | 2.1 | 1.8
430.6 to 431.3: 5.32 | 0.38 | 3.0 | 2.7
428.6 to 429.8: 4.15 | 0.42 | 2.5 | 2.0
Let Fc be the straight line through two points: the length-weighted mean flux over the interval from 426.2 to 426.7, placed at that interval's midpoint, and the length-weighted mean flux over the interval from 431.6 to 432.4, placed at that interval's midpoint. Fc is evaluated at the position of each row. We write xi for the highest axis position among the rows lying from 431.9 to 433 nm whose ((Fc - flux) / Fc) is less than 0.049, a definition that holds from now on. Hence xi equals 432.90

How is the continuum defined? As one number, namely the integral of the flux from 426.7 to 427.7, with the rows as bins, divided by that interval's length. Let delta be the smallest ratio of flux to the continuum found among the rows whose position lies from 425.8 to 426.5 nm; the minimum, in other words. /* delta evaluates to 0.8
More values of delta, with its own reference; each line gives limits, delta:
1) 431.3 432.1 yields 1.3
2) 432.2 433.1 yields 1.3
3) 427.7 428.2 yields 1.1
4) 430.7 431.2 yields 1.1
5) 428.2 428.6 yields 1.0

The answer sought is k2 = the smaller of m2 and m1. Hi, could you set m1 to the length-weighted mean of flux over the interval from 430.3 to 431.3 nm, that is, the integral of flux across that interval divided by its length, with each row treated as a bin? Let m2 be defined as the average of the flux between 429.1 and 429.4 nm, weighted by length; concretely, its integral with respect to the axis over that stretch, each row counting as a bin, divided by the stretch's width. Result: 1.43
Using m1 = 1.6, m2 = 1.4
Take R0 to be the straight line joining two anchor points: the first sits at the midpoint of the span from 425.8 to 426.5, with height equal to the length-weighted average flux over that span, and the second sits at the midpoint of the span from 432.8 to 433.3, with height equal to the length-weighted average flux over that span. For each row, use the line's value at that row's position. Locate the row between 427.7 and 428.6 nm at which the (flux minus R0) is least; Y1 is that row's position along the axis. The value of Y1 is 428.55 nm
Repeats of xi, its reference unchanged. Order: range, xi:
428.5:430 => 429.75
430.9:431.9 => 431.85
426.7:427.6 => 427.05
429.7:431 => 430.95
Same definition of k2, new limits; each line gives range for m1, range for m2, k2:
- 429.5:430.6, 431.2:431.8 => 1.55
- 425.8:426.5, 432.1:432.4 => 1.24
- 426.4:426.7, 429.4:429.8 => 1.46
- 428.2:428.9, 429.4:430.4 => 1.36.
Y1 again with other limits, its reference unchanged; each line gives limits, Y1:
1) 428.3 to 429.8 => 429.00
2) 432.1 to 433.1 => 432.45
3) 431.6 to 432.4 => 431.85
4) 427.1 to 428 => 427.35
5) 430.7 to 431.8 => 430.80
